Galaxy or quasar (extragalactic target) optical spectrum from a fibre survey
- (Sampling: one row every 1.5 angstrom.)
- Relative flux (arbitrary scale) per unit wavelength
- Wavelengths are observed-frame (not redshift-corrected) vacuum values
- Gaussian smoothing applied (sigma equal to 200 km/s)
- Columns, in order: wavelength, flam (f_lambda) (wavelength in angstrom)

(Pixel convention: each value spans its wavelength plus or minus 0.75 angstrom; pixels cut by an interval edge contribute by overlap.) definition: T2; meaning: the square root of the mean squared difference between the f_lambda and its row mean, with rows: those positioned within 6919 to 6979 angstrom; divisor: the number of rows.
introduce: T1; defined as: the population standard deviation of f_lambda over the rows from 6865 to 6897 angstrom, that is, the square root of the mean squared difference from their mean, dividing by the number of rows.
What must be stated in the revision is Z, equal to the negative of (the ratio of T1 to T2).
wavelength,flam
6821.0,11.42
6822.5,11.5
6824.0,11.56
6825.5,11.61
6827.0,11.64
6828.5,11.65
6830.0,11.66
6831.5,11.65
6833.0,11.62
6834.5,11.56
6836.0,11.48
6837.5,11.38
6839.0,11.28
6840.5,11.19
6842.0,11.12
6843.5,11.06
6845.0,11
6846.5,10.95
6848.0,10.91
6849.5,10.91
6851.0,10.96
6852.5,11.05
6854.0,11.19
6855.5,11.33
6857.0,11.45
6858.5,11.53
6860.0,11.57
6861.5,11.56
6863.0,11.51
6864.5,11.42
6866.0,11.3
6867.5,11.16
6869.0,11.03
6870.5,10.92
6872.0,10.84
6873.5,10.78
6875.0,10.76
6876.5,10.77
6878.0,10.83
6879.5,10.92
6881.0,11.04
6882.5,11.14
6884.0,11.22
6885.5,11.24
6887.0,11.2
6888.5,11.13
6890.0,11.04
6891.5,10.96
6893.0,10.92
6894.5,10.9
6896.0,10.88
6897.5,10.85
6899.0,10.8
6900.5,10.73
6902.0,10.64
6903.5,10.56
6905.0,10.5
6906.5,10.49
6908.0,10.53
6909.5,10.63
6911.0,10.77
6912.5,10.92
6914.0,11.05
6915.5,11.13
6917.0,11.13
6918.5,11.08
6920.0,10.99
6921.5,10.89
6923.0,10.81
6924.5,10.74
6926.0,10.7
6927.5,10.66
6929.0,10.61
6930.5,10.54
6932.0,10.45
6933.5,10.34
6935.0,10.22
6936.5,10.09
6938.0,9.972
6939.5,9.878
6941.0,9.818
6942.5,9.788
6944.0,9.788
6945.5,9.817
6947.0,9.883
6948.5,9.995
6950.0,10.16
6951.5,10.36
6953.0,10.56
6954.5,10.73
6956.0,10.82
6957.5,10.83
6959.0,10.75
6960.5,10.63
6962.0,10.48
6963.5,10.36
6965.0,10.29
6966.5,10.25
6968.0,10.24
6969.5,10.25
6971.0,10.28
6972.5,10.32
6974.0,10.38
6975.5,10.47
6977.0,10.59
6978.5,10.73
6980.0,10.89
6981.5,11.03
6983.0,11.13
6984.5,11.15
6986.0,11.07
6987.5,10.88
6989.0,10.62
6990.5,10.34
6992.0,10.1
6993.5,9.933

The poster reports -0.5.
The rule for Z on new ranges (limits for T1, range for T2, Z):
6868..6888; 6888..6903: -1.3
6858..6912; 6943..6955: -0.9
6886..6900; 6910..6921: -1.0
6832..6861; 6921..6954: -0.7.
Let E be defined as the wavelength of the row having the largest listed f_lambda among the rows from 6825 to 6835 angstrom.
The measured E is 6830.0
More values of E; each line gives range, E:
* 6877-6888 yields 6885.5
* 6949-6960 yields 6957.5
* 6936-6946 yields 6936.5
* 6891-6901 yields 6891.5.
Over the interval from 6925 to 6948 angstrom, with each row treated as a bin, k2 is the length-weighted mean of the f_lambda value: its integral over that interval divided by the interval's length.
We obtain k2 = 10.2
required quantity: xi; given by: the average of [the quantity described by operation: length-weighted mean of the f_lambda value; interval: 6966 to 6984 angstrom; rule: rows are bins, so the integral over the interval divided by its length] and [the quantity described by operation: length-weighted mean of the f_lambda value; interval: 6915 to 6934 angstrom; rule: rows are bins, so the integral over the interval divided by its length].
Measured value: 10.7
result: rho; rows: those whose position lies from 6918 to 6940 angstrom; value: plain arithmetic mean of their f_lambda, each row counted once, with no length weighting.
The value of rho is 10.5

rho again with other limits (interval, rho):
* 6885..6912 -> 10.8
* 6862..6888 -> 11.1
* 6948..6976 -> 10.4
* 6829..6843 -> 11.4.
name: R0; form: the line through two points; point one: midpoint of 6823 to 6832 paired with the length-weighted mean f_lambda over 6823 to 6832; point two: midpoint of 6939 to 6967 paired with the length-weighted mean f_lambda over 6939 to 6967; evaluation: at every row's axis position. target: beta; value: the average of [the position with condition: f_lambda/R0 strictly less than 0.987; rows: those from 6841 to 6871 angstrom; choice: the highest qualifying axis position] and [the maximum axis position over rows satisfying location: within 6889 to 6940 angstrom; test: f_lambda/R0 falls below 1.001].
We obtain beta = 6905.0 angstrom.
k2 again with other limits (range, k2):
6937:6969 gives 10.3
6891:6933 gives 10.8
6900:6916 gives 10.7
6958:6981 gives 10.5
